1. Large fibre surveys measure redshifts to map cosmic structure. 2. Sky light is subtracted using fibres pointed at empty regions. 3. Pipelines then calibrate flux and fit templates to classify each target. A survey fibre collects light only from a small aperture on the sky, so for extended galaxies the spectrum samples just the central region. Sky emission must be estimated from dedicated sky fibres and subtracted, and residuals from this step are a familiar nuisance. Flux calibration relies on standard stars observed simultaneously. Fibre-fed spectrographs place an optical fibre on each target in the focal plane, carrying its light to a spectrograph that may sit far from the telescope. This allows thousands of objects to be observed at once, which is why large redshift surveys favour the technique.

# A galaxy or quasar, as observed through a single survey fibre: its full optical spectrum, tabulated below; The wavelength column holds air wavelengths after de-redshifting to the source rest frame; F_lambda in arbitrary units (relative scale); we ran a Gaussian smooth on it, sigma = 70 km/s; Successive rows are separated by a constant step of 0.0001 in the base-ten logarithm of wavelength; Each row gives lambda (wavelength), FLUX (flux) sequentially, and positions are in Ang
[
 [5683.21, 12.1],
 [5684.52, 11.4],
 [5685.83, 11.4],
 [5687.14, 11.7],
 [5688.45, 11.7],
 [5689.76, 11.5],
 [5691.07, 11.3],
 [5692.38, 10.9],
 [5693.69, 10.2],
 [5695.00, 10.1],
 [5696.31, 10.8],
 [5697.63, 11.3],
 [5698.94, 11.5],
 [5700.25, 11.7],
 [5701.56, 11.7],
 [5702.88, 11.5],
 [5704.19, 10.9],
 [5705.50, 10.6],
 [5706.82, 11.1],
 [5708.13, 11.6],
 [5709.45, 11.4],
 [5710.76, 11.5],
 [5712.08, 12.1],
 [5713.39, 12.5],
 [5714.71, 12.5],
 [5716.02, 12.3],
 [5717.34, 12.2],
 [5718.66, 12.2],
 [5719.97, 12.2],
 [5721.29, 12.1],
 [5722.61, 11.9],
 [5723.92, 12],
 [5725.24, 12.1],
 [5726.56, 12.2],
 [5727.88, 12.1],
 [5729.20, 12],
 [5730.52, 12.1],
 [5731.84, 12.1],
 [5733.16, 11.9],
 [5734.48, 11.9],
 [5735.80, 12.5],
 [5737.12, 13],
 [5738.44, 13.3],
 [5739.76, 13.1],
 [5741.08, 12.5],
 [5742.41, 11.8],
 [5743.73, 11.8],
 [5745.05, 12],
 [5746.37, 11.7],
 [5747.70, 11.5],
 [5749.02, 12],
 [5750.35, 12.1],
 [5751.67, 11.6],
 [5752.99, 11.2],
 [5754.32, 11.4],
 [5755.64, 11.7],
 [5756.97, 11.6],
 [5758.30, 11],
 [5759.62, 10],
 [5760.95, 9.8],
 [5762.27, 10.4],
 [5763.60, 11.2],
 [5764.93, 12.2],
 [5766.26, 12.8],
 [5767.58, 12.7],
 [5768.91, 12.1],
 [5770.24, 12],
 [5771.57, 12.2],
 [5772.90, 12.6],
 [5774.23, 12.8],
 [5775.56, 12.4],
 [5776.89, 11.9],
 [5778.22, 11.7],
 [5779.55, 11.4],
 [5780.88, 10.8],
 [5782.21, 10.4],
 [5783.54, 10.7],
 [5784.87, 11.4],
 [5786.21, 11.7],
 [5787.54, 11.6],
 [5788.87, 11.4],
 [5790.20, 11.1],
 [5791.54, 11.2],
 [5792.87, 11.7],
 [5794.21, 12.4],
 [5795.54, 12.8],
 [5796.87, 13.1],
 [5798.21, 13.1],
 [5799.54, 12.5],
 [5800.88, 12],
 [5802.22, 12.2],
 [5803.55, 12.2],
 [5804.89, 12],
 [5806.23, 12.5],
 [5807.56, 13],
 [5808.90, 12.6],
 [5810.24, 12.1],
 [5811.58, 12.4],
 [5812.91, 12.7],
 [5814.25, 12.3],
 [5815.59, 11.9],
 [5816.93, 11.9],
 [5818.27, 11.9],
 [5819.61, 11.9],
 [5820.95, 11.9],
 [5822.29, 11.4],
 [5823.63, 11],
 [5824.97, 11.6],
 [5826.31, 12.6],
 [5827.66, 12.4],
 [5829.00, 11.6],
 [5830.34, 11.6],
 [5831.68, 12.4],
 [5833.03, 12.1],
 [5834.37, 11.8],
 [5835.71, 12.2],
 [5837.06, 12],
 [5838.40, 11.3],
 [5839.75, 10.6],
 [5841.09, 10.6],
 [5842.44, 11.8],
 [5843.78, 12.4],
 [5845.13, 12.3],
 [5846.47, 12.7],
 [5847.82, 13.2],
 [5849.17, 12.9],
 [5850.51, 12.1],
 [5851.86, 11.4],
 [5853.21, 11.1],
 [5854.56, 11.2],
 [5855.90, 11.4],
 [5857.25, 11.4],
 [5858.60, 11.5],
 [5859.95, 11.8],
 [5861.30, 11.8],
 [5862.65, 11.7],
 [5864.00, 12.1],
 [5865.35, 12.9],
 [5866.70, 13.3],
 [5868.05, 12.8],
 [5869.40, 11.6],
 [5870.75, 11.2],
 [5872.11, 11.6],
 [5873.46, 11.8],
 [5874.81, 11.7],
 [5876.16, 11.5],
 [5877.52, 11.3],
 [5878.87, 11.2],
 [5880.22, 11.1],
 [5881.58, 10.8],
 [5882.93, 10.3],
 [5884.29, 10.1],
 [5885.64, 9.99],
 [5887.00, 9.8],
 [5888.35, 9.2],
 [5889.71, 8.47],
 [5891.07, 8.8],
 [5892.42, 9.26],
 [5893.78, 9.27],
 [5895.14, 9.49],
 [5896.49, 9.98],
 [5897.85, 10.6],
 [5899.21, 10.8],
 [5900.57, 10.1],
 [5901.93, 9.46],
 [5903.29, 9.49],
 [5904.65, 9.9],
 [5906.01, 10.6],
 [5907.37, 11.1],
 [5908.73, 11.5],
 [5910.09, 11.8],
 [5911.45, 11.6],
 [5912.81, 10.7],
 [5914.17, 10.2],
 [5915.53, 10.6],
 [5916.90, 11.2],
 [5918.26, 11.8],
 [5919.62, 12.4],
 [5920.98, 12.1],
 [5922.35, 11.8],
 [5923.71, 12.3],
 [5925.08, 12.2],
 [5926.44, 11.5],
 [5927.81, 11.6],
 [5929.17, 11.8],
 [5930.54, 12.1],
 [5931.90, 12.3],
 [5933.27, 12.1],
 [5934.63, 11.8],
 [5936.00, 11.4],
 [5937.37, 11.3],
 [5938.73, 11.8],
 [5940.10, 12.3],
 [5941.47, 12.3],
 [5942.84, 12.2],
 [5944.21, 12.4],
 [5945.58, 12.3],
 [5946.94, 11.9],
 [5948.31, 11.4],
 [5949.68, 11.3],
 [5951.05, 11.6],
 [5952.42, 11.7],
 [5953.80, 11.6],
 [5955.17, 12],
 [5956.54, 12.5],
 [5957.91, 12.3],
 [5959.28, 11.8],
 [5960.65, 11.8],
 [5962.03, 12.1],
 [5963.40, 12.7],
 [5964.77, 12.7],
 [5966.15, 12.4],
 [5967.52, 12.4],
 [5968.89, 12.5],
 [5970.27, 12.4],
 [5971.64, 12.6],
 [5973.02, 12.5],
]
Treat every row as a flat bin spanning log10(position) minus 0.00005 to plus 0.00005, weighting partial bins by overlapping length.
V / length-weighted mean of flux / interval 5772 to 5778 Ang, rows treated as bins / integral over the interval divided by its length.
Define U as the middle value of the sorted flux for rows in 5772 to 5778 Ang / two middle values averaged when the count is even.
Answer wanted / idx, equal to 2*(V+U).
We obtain 49.7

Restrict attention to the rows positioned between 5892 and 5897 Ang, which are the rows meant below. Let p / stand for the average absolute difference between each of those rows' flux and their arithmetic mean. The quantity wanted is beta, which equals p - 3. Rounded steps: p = 0.24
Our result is -2.76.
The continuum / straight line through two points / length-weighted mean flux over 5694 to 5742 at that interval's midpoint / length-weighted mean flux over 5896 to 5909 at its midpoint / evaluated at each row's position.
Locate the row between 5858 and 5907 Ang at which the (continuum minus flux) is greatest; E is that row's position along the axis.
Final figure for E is 5889.71 Ang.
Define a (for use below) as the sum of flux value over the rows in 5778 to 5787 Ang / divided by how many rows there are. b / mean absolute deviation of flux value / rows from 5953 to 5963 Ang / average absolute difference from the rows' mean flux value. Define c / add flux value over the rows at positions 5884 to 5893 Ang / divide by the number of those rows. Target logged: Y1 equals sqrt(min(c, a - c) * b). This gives 0.66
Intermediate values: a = 11.2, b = 0.24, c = 9.4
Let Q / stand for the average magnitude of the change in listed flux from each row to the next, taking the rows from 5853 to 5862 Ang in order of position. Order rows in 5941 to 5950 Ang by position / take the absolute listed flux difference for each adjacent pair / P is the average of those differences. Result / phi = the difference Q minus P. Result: -0.117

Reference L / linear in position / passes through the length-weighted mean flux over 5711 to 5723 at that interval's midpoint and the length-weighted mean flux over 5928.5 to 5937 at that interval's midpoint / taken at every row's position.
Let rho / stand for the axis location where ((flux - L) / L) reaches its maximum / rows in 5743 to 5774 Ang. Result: 5766.26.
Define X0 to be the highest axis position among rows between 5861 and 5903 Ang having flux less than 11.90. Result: 5901.93 Ang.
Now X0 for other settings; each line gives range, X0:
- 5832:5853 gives 5851.86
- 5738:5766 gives 5763.60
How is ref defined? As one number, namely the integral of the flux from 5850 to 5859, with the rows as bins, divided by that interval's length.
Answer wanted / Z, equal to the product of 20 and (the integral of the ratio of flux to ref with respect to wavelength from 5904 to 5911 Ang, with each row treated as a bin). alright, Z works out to 135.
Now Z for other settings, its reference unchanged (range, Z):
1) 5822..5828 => 124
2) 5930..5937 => 146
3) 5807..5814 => 154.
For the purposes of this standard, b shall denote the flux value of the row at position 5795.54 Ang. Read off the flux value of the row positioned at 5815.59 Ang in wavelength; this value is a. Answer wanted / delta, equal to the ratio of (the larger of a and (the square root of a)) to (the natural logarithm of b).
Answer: 4.7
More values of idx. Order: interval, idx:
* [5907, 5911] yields 46.0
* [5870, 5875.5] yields 46.5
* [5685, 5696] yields 44.9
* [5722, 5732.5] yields 48.3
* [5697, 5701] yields 46.1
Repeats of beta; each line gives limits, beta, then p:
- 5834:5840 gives -2.50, 0.50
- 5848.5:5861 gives -2.59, 0.41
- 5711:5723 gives -2.86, 0.14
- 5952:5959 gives -2.70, 0.30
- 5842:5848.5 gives -2.62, 0.38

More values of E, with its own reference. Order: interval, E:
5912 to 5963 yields 5914.17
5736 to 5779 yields 5760.95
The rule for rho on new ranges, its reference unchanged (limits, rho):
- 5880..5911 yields 5910.09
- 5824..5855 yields 5847.82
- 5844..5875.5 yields 5866.70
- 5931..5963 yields 5956.54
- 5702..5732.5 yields 5714.71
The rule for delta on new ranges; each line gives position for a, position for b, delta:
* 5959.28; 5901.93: 5.3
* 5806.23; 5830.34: 5.1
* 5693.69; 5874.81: 4.1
